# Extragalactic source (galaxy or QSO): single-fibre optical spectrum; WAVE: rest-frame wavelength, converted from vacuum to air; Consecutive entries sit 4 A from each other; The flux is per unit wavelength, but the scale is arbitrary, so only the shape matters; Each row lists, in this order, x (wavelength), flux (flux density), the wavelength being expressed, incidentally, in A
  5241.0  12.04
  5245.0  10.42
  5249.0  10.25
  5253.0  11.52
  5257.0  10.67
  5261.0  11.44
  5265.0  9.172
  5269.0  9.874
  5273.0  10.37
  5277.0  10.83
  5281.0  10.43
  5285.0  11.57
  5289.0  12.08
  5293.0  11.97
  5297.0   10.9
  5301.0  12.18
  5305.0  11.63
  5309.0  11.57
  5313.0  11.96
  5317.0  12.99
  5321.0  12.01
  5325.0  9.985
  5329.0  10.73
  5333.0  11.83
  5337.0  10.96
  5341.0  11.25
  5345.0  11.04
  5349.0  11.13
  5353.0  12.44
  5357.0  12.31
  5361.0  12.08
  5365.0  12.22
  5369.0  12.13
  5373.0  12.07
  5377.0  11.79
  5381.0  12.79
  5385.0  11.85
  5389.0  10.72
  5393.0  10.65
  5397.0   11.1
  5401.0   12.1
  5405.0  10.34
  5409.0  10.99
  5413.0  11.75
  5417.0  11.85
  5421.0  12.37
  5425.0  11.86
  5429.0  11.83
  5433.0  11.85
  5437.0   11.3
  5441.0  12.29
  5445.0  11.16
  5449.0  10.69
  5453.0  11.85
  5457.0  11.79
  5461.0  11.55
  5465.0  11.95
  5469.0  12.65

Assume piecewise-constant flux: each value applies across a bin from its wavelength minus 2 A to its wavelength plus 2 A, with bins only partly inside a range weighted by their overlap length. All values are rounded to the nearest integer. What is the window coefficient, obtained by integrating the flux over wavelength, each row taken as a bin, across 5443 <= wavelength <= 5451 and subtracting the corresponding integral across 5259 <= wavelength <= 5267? 5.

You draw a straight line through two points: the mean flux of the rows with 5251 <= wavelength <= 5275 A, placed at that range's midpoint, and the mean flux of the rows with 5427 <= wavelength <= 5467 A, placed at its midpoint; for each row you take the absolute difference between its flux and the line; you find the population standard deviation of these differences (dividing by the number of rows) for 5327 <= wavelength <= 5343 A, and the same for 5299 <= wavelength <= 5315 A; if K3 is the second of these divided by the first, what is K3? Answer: 0.8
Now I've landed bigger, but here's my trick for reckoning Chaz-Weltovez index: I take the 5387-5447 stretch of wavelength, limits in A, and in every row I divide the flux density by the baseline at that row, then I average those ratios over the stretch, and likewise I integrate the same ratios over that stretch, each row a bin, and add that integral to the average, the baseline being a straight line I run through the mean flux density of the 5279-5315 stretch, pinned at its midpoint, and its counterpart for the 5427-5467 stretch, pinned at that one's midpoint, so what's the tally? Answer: 60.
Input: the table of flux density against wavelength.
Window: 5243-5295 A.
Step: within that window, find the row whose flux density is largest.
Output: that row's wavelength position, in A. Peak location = 5289.0 A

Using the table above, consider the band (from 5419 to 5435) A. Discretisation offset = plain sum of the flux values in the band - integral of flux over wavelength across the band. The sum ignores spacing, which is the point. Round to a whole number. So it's -144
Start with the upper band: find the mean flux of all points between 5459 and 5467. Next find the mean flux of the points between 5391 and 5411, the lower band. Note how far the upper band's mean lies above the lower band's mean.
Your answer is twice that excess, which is 1.4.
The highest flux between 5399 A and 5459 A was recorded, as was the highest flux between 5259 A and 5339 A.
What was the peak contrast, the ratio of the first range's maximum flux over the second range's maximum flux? 0.95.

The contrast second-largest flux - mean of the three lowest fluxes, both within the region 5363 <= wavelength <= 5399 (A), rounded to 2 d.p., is 1.40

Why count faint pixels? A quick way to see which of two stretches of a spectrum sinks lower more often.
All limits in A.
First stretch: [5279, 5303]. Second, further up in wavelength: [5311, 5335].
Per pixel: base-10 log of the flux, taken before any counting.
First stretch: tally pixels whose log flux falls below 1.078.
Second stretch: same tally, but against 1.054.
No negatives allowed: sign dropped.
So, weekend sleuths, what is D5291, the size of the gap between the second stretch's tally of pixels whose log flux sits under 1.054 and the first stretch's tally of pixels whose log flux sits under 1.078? 1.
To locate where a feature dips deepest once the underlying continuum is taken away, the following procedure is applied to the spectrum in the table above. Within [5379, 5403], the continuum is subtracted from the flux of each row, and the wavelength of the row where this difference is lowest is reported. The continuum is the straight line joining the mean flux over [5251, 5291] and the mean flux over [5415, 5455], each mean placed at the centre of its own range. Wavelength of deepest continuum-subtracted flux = 5393.0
